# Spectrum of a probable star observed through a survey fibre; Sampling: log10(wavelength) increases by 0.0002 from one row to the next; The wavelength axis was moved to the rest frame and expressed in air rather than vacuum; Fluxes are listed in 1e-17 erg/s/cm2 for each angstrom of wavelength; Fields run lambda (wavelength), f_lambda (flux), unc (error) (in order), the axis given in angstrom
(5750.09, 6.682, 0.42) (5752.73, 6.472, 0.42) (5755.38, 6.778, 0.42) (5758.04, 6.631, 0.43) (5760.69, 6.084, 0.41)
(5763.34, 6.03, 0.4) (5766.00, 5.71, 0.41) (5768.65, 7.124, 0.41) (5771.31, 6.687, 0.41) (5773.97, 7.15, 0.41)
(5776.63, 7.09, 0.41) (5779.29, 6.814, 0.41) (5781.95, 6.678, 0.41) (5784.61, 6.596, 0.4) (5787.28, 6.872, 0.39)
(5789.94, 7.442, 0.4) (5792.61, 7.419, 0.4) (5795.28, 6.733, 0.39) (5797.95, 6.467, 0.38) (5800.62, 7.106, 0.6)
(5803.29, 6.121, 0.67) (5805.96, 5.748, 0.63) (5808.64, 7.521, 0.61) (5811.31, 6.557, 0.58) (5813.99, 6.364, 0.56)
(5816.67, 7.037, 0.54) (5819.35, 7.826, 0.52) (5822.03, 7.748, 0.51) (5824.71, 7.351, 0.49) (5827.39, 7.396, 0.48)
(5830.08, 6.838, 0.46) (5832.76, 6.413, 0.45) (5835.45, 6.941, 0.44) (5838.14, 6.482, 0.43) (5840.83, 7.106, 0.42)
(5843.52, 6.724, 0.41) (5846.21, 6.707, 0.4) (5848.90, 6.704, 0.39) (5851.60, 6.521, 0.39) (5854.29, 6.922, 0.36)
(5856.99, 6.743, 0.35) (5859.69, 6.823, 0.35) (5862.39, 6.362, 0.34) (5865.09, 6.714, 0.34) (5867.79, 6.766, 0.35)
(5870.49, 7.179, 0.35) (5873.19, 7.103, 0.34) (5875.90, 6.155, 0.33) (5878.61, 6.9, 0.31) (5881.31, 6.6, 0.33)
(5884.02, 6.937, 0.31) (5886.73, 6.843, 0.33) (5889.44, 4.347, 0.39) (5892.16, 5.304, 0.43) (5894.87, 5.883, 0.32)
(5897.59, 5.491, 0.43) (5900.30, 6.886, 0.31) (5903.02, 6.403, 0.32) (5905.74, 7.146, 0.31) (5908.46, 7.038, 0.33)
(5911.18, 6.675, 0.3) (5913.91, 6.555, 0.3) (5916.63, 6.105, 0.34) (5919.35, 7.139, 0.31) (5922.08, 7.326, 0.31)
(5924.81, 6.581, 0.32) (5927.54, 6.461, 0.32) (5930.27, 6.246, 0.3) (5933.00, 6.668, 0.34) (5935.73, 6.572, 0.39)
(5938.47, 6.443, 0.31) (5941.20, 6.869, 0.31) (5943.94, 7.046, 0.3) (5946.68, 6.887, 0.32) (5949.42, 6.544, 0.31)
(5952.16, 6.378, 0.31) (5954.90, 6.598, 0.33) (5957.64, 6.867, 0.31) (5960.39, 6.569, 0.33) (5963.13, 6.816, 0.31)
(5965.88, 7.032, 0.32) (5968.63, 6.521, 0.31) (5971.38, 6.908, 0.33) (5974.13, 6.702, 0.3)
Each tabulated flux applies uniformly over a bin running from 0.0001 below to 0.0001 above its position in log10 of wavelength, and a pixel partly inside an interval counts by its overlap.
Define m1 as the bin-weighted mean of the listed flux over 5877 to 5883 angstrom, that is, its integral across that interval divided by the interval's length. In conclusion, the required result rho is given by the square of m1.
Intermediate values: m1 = 6.74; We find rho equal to 45.42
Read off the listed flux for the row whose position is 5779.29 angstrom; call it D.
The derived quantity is 6.814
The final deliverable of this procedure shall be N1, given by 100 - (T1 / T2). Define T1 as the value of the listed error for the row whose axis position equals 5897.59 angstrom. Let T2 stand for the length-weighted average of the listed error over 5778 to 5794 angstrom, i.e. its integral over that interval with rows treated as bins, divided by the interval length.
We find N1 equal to 98.9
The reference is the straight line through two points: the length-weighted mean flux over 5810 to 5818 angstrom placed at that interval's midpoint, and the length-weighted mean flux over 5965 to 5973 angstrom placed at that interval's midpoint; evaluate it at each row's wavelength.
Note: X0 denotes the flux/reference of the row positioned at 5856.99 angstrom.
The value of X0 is 1.01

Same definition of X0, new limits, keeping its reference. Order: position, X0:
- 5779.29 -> 1.03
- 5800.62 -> 1.07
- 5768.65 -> 1.08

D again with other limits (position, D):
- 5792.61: 7.419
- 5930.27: 6.246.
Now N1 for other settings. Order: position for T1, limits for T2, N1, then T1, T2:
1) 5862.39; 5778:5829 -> 99.3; 0.34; 0.49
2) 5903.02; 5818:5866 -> 99.2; 0.32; 0.42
